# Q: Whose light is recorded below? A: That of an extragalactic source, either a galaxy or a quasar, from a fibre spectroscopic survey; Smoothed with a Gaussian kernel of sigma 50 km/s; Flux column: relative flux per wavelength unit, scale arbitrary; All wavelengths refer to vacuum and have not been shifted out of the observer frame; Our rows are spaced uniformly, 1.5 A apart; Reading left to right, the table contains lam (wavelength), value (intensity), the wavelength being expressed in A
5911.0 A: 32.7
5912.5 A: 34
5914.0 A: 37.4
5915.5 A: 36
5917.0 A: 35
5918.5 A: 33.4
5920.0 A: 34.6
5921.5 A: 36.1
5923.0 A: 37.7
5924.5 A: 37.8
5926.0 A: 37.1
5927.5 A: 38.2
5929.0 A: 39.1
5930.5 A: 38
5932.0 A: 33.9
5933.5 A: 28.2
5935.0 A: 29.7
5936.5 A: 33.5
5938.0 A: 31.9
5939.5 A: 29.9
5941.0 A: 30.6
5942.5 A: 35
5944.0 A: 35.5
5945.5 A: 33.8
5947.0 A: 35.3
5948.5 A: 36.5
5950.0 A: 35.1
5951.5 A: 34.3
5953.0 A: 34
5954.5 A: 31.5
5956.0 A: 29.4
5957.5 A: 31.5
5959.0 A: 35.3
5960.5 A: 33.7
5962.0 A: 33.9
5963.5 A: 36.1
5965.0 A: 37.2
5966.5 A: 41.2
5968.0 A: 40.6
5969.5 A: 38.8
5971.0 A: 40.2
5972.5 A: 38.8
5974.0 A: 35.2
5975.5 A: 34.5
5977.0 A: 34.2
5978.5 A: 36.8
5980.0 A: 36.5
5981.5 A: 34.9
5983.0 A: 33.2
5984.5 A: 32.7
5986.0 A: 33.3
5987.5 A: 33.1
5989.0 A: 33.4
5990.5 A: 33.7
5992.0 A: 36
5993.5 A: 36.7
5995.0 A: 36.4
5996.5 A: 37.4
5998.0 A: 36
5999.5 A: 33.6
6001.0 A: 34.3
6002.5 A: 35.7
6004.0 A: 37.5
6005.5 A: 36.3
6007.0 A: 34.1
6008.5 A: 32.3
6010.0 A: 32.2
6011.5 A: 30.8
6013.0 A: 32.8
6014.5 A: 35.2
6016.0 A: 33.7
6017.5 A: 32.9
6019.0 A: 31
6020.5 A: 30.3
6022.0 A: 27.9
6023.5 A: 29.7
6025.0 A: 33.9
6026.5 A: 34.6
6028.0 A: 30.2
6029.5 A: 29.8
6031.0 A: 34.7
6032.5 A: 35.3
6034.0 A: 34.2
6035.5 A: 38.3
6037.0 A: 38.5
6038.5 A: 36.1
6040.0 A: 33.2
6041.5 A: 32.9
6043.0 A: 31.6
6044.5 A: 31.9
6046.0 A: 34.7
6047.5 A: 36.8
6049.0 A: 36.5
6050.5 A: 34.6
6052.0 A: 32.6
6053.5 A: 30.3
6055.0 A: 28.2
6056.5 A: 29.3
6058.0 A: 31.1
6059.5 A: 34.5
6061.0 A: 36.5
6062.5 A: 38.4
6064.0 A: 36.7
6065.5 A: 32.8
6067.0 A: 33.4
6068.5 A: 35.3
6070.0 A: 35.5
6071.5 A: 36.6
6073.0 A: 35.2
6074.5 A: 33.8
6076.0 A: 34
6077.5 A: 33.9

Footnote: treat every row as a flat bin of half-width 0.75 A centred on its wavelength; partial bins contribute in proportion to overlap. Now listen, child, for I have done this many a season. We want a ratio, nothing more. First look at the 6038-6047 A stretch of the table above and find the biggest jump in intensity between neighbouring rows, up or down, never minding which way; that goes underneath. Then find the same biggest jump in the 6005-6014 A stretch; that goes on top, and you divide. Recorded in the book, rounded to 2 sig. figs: 0.76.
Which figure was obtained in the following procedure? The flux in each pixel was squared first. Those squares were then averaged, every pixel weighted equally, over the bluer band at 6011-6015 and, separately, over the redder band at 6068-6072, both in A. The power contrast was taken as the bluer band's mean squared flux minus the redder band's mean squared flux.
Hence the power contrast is -194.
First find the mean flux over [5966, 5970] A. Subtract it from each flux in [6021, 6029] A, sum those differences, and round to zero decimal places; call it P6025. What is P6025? -45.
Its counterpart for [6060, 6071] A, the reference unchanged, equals -33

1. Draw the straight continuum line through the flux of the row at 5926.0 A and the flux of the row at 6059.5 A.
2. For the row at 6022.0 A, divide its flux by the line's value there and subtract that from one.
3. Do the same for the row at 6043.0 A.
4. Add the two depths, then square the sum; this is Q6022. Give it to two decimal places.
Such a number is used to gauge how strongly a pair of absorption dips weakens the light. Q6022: 0.09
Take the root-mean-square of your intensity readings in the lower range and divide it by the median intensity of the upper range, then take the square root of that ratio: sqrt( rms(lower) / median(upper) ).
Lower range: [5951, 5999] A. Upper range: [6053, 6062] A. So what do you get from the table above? 1.07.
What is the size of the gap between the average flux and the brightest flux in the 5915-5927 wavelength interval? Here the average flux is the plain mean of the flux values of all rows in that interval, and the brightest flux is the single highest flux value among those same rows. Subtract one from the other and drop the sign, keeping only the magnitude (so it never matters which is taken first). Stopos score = 1.8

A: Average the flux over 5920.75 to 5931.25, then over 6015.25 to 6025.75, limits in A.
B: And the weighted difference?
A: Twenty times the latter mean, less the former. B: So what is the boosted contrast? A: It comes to 589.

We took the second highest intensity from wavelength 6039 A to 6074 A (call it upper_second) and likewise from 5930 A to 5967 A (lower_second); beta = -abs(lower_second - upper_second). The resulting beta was -1.2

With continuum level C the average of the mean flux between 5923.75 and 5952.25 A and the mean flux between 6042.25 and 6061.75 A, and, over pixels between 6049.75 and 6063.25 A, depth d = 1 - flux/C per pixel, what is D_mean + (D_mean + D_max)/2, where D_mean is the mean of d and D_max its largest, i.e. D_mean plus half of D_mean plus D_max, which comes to 0.12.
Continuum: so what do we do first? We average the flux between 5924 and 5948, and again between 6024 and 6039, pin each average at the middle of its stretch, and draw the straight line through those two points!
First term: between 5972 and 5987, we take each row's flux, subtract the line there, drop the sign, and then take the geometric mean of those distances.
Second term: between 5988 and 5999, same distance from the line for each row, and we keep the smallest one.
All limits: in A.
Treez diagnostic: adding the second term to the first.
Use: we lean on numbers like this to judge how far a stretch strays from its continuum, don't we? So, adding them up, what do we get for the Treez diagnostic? 1.6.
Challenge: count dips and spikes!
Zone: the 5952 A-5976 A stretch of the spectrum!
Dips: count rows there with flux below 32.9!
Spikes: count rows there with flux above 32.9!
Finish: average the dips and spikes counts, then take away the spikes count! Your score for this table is -5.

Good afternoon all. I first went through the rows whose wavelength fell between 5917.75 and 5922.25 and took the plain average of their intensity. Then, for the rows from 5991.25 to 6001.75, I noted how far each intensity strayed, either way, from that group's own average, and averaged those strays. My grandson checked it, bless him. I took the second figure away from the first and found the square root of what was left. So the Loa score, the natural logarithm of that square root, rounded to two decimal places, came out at 1.76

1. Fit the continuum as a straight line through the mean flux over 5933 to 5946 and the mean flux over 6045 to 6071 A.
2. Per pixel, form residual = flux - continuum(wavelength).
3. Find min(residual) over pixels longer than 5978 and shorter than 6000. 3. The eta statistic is 0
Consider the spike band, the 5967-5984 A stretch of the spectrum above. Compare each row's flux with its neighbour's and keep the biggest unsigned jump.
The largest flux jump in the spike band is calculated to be 3.6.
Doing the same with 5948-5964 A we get 3.8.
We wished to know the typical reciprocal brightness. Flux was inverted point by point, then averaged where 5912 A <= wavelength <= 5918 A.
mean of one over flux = 0.0281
